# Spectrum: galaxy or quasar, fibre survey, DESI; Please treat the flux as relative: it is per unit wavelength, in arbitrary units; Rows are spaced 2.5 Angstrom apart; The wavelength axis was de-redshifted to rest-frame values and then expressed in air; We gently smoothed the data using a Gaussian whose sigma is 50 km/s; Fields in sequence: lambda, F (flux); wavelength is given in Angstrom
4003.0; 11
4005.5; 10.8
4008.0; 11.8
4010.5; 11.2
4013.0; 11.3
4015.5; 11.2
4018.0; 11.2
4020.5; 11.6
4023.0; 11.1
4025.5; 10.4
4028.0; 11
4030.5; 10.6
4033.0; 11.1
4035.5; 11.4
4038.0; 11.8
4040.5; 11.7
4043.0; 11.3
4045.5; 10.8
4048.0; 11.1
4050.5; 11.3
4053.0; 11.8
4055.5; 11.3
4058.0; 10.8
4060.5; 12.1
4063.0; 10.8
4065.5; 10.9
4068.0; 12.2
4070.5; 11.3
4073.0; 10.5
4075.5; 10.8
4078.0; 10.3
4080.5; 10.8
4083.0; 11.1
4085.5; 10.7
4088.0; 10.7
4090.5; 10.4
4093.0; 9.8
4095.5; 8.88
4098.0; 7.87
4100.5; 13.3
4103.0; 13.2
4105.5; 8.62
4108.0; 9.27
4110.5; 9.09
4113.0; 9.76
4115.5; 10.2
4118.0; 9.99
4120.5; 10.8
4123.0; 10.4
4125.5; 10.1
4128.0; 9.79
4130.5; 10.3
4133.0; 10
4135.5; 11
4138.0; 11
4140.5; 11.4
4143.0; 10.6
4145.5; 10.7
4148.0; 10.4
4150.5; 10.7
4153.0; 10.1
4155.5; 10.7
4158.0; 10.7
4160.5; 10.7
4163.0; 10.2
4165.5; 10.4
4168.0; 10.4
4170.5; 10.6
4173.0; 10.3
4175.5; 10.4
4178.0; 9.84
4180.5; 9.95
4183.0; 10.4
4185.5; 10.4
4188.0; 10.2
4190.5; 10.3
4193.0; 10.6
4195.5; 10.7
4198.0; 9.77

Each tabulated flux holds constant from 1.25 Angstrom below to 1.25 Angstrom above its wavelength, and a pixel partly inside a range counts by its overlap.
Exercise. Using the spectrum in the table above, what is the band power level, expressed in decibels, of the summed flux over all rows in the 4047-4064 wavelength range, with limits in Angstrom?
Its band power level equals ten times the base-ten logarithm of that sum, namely 19.0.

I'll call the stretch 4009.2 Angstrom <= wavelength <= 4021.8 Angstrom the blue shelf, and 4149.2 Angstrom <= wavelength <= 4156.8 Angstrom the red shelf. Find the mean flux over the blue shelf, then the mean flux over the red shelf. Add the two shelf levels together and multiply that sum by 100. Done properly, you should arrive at 2180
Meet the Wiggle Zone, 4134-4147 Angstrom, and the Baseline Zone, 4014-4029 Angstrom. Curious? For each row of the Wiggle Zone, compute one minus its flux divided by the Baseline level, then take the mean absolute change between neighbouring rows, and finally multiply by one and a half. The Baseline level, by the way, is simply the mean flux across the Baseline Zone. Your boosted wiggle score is 0.044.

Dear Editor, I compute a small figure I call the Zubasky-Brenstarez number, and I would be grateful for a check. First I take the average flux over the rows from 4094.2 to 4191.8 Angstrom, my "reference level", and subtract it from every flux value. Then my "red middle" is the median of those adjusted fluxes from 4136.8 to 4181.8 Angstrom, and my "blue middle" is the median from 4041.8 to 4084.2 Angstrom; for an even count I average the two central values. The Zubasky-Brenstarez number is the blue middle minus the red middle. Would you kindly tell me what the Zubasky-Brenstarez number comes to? 0.6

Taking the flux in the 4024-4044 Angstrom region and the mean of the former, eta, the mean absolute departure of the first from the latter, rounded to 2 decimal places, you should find 0.39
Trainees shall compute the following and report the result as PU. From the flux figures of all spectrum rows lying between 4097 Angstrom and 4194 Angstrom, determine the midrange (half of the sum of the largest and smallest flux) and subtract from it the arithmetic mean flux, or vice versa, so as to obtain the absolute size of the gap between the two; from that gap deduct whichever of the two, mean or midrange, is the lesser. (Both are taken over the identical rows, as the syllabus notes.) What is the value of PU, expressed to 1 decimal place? -10.2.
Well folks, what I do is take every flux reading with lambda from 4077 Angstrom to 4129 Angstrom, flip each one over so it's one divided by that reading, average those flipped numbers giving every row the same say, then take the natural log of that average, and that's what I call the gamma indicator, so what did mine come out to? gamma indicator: -2.31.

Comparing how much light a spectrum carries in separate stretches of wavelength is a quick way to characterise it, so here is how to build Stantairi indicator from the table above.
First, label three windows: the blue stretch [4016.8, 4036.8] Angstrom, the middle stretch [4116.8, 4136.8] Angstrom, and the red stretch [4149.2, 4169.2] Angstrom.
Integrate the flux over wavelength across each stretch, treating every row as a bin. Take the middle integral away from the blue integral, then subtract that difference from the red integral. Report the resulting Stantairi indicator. 195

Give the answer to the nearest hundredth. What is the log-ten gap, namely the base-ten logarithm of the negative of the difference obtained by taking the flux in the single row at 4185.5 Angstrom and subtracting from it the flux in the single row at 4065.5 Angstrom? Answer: -0.30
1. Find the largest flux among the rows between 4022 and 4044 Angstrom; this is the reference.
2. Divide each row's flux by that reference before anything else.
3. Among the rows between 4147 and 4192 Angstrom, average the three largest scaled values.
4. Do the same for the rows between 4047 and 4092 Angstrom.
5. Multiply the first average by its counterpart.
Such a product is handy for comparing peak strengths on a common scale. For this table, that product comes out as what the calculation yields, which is 0.92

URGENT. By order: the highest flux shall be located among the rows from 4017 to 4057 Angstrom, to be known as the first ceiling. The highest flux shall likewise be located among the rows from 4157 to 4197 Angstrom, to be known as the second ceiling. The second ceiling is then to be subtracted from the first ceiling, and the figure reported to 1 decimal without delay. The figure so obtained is 1.1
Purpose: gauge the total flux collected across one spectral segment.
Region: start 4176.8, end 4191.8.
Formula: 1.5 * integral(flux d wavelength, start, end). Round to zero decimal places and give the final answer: 229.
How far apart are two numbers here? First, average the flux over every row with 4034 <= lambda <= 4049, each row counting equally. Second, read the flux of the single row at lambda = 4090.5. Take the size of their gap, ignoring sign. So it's 0.95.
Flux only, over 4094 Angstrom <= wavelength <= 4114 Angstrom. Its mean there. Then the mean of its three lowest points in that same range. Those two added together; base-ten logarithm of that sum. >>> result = 1.27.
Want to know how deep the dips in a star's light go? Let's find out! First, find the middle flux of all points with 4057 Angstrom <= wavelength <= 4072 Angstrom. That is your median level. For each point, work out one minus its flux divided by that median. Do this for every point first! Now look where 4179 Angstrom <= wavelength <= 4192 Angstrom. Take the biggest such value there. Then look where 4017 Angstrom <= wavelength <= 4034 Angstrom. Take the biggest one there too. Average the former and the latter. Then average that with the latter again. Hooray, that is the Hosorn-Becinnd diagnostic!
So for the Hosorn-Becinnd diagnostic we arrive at 0.073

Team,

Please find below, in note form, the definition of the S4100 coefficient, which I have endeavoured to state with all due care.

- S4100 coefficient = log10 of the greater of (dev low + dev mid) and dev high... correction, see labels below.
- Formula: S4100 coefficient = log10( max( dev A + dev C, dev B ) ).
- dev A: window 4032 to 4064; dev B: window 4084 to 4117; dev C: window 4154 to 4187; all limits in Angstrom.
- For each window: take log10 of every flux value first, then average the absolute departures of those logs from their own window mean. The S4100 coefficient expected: -1.31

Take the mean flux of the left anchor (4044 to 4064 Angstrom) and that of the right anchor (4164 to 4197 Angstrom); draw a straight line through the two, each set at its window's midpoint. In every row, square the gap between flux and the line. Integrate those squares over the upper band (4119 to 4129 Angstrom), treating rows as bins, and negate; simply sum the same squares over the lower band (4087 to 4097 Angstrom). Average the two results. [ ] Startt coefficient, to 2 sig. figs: 1.3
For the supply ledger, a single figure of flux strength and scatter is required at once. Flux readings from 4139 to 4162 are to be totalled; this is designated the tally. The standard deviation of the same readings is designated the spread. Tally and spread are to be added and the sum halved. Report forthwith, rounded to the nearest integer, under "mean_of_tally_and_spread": 48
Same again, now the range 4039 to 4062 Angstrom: 51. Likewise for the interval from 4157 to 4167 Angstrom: 21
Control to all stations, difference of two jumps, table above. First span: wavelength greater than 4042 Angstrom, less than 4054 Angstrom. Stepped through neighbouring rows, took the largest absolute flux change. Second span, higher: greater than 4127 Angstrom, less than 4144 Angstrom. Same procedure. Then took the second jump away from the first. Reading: -0.5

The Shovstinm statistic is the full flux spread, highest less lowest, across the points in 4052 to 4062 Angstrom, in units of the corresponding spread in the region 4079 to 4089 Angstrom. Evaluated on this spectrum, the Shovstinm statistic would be 3.25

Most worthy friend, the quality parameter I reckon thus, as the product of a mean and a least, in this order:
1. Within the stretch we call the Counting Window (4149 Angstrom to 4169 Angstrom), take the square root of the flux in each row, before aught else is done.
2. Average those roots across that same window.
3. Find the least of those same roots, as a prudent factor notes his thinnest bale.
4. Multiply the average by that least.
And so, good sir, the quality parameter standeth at 10.3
